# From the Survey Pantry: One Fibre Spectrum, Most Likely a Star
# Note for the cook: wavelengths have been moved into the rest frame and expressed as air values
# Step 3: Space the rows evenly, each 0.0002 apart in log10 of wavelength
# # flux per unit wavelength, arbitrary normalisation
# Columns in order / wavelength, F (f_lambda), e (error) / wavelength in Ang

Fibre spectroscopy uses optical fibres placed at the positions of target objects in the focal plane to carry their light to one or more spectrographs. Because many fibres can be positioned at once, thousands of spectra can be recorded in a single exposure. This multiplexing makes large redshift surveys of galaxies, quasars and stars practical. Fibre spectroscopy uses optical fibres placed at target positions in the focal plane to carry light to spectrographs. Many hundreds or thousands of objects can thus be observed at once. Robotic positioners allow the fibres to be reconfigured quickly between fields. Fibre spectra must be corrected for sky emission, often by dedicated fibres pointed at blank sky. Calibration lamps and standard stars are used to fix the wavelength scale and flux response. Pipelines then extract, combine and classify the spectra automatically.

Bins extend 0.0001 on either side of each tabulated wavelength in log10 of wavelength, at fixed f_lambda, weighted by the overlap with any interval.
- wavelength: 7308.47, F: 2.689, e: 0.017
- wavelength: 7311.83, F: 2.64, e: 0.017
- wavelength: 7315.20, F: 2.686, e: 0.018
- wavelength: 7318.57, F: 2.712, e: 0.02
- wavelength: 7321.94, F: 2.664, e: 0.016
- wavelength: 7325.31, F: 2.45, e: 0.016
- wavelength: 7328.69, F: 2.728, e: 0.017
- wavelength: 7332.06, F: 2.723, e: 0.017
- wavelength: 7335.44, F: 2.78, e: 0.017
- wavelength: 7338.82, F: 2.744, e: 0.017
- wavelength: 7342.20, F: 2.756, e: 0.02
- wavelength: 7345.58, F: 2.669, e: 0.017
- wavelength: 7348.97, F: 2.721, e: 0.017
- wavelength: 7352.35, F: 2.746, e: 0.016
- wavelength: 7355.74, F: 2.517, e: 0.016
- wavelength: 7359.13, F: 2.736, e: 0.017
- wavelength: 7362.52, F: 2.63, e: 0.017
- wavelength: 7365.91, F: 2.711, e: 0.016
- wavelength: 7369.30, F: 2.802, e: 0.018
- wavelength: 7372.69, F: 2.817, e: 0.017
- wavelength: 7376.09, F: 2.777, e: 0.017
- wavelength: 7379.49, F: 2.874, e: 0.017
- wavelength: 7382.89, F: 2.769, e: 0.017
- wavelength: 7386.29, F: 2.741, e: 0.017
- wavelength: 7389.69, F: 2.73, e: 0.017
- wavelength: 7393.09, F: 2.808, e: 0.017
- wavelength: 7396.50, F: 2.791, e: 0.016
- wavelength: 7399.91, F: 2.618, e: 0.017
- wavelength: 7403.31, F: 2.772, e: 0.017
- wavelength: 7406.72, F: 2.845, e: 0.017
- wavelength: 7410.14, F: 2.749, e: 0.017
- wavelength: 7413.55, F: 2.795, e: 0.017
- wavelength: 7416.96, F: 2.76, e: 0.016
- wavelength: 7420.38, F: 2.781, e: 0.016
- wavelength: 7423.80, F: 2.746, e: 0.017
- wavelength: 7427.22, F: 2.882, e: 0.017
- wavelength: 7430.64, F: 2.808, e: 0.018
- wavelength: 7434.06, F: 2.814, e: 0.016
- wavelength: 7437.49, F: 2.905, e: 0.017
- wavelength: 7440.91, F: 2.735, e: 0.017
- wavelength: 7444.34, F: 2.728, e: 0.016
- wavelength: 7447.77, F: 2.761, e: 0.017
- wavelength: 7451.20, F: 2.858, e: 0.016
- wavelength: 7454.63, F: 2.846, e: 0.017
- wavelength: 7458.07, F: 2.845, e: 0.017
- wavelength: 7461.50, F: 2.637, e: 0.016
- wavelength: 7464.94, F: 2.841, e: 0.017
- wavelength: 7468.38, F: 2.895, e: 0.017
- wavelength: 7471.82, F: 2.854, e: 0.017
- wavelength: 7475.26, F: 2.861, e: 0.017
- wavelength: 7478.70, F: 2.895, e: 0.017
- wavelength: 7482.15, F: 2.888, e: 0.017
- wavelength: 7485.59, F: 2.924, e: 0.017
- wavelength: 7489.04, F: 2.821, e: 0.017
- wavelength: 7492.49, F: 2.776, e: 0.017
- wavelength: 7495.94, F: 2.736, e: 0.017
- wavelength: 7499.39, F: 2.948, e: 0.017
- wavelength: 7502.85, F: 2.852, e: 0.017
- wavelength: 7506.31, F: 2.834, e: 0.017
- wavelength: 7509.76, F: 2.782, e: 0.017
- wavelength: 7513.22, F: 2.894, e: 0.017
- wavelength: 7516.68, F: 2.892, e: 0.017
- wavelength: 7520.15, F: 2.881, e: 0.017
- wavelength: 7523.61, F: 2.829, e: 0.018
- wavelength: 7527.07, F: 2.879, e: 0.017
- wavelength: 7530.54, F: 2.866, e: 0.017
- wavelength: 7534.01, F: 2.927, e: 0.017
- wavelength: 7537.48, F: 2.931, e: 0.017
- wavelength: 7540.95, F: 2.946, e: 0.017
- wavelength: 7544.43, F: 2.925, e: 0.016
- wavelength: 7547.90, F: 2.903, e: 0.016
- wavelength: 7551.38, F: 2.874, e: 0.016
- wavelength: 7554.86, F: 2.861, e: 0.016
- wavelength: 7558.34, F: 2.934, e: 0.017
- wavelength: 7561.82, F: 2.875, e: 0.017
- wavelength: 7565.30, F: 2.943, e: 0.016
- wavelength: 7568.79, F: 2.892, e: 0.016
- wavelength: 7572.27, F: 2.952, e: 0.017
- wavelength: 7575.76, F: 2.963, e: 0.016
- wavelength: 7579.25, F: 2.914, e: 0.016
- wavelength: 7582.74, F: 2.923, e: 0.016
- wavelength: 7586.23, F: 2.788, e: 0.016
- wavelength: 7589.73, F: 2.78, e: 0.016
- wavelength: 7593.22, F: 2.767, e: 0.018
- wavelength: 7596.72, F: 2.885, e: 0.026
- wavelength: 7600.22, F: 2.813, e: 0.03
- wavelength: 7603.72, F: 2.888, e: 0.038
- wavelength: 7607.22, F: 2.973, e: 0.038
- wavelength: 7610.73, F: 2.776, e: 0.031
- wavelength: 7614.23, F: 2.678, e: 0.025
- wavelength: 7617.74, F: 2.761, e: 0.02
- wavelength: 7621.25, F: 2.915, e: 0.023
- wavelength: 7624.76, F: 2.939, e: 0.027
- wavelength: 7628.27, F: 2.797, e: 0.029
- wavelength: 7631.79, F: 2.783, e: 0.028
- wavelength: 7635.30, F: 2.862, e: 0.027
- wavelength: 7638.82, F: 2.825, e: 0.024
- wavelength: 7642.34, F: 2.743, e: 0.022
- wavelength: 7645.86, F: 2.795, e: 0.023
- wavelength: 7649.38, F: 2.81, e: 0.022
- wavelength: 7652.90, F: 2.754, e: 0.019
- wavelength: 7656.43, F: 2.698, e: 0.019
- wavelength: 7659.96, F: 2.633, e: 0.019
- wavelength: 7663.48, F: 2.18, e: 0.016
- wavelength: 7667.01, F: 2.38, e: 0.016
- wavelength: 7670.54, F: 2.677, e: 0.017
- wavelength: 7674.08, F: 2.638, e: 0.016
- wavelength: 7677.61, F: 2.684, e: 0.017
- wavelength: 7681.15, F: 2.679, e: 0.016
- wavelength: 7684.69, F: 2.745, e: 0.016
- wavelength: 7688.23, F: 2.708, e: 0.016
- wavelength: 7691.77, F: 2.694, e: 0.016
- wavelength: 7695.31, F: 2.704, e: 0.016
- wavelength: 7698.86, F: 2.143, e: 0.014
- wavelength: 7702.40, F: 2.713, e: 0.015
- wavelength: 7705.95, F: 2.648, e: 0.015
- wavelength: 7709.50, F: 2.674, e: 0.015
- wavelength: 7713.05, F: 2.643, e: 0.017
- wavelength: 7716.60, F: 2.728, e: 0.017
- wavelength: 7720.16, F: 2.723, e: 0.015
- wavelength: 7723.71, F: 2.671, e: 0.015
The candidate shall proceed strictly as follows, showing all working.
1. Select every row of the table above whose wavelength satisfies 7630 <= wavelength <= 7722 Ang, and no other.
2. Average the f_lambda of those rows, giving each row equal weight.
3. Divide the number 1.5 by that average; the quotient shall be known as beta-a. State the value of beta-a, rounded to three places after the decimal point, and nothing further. 0.563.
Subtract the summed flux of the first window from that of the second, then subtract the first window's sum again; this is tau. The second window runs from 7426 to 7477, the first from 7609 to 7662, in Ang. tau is -41.3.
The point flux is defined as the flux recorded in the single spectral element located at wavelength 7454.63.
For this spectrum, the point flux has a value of 2.846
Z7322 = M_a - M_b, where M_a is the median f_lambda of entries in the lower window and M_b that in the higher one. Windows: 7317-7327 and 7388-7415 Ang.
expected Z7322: -0.12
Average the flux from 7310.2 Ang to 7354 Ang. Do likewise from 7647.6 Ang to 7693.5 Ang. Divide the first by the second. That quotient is 1.02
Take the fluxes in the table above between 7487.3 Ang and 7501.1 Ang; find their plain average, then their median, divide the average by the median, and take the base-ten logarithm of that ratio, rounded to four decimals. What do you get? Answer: 0.0034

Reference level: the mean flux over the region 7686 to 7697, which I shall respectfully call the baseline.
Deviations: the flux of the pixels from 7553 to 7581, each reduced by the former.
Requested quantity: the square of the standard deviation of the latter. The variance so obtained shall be 0.001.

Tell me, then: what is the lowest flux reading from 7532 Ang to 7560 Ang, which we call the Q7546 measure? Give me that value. 2.861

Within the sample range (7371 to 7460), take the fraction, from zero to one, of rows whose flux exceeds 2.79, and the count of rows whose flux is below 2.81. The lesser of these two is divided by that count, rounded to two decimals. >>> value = 0.03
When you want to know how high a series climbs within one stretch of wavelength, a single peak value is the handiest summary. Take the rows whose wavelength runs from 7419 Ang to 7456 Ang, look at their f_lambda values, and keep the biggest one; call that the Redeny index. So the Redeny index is 2.905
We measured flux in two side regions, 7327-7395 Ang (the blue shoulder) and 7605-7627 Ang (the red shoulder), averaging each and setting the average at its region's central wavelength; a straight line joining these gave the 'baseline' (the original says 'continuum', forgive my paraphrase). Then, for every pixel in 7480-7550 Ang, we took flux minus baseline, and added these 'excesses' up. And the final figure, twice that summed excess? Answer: 2.9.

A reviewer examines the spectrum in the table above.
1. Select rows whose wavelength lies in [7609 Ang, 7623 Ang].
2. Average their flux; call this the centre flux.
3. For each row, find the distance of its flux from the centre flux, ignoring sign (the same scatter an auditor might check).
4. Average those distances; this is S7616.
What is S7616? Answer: 0.066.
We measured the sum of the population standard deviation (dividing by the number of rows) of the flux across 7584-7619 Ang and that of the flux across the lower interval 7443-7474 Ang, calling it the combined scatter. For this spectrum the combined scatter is 0.156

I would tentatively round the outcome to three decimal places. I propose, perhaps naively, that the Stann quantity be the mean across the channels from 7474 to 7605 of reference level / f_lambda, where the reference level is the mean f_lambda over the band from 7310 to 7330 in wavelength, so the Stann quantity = 0.921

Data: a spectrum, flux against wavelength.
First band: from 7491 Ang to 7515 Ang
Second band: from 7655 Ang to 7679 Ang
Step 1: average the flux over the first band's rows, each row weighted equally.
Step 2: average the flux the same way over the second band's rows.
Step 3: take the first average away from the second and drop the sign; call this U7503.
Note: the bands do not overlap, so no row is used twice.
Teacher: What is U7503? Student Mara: 0.28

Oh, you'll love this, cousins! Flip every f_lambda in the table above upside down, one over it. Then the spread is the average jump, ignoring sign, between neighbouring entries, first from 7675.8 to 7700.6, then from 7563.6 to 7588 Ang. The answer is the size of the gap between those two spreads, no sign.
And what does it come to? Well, 0.013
